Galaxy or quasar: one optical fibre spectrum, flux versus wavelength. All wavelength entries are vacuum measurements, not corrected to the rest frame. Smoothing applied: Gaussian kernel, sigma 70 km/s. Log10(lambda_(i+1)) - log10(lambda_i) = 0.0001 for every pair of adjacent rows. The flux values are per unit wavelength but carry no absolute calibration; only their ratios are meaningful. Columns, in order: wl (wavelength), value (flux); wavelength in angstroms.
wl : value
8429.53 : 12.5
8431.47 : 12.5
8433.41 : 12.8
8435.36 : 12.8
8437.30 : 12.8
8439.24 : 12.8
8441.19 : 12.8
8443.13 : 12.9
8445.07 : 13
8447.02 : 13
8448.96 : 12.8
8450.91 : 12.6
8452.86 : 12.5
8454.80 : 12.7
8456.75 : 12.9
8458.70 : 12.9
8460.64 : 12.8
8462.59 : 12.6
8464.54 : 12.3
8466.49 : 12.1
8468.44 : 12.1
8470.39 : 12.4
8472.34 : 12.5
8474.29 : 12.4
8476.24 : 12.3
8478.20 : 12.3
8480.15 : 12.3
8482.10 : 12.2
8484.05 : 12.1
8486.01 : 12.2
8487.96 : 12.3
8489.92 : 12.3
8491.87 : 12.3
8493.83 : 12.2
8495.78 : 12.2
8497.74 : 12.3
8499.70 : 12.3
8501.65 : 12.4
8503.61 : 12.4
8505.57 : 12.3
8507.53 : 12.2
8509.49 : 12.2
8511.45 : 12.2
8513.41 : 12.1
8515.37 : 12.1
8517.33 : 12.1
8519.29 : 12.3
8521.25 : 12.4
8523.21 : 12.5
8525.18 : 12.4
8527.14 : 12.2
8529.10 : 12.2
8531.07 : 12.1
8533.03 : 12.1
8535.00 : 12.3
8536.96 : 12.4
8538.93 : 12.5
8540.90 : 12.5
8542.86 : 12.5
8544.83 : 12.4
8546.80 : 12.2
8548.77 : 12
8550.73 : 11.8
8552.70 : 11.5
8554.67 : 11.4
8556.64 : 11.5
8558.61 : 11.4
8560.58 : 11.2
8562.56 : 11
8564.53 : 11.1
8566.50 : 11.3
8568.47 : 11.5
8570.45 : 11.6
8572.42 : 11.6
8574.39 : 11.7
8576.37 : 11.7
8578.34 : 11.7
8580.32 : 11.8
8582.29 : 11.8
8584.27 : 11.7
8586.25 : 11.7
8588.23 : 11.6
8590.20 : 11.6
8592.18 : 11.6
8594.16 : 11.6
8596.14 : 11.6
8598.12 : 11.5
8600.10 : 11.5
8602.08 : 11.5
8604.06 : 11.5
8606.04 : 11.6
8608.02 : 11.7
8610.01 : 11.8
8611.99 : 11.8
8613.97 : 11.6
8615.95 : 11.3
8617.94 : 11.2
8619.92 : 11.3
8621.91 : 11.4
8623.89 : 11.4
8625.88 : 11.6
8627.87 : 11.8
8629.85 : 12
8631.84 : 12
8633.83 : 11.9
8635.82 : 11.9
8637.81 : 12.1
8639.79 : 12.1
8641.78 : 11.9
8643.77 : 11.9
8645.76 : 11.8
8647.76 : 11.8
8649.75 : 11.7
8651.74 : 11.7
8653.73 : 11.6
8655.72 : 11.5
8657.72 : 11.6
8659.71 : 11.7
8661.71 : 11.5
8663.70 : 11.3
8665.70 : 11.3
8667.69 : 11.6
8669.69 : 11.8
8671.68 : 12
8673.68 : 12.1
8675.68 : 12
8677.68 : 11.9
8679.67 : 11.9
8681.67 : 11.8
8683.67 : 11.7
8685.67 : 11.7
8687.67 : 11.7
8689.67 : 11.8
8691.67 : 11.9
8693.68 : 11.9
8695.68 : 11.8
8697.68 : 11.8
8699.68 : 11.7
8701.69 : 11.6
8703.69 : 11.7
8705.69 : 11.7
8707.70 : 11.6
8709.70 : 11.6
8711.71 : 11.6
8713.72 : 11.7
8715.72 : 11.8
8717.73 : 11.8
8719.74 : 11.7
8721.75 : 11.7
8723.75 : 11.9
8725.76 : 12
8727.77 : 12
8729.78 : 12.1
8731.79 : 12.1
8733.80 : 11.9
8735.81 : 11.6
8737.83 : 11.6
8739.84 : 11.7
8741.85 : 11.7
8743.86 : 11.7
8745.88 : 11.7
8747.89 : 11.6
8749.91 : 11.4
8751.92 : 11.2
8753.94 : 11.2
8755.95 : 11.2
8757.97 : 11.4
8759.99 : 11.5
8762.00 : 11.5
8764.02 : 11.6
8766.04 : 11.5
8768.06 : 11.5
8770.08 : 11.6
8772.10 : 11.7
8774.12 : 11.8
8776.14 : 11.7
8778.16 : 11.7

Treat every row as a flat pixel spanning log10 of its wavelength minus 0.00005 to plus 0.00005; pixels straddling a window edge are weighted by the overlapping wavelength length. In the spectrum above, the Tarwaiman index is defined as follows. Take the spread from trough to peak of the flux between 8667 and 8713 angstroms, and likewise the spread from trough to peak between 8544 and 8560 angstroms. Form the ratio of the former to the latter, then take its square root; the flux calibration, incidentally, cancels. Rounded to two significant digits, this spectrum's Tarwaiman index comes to 0.71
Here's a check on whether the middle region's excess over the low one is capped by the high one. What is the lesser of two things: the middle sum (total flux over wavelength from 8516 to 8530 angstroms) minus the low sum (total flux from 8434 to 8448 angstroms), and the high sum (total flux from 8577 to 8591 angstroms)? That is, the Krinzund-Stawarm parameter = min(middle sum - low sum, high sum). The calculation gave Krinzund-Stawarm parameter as -4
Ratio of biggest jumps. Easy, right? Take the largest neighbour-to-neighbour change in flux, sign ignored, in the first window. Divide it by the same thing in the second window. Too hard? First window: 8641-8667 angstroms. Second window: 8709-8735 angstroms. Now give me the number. 1.00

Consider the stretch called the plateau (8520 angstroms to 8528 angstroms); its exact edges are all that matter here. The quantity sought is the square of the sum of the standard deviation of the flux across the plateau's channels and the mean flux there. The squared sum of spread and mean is 156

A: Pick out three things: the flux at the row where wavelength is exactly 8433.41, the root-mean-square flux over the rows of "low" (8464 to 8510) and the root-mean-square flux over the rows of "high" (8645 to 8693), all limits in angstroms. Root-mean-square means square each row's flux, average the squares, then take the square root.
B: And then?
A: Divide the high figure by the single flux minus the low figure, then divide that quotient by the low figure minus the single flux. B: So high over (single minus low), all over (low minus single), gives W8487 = -43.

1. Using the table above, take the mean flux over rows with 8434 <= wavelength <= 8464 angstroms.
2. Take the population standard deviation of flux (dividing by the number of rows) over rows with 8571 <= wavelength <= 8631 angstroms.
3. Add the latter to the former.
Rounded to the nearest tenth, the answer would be 13.0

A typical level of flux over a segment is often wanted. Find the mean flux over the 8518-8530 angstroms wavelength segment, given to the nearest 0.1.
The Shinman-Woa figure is 12.3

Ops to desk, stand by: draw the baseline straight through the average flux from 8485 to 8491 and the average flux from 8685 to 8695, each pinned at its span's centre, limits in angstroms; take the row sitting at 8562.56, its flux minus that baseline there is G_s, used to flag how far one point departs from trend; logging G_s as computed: -1.1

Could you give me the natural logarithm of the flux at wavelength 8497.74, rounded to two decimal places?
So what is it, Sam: 2.51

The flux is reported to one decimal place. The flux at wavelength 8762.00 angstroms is 11.5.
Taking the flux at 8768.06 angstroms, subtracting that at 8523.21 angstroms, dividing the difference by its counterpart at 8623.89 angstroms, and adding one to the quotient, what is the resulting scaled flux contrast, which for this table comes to 0.91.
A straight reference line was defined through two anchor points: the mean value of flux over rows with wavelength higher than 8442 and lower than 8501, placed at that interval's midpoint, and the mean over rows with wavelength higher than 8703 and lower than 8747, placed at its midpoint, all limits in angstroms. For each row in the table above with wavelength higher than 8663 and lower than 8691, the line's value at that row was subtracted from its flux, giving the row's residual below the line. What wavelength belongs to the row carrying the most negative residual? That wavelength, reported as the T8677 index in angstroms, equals 8663.70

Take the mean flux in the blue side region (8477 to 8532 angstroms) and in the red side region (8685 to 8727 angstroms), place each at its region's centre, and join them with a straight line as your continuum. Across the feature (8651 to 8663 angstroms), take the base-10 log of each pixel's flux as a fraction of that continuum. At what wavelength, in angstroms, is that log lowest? 8655.72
